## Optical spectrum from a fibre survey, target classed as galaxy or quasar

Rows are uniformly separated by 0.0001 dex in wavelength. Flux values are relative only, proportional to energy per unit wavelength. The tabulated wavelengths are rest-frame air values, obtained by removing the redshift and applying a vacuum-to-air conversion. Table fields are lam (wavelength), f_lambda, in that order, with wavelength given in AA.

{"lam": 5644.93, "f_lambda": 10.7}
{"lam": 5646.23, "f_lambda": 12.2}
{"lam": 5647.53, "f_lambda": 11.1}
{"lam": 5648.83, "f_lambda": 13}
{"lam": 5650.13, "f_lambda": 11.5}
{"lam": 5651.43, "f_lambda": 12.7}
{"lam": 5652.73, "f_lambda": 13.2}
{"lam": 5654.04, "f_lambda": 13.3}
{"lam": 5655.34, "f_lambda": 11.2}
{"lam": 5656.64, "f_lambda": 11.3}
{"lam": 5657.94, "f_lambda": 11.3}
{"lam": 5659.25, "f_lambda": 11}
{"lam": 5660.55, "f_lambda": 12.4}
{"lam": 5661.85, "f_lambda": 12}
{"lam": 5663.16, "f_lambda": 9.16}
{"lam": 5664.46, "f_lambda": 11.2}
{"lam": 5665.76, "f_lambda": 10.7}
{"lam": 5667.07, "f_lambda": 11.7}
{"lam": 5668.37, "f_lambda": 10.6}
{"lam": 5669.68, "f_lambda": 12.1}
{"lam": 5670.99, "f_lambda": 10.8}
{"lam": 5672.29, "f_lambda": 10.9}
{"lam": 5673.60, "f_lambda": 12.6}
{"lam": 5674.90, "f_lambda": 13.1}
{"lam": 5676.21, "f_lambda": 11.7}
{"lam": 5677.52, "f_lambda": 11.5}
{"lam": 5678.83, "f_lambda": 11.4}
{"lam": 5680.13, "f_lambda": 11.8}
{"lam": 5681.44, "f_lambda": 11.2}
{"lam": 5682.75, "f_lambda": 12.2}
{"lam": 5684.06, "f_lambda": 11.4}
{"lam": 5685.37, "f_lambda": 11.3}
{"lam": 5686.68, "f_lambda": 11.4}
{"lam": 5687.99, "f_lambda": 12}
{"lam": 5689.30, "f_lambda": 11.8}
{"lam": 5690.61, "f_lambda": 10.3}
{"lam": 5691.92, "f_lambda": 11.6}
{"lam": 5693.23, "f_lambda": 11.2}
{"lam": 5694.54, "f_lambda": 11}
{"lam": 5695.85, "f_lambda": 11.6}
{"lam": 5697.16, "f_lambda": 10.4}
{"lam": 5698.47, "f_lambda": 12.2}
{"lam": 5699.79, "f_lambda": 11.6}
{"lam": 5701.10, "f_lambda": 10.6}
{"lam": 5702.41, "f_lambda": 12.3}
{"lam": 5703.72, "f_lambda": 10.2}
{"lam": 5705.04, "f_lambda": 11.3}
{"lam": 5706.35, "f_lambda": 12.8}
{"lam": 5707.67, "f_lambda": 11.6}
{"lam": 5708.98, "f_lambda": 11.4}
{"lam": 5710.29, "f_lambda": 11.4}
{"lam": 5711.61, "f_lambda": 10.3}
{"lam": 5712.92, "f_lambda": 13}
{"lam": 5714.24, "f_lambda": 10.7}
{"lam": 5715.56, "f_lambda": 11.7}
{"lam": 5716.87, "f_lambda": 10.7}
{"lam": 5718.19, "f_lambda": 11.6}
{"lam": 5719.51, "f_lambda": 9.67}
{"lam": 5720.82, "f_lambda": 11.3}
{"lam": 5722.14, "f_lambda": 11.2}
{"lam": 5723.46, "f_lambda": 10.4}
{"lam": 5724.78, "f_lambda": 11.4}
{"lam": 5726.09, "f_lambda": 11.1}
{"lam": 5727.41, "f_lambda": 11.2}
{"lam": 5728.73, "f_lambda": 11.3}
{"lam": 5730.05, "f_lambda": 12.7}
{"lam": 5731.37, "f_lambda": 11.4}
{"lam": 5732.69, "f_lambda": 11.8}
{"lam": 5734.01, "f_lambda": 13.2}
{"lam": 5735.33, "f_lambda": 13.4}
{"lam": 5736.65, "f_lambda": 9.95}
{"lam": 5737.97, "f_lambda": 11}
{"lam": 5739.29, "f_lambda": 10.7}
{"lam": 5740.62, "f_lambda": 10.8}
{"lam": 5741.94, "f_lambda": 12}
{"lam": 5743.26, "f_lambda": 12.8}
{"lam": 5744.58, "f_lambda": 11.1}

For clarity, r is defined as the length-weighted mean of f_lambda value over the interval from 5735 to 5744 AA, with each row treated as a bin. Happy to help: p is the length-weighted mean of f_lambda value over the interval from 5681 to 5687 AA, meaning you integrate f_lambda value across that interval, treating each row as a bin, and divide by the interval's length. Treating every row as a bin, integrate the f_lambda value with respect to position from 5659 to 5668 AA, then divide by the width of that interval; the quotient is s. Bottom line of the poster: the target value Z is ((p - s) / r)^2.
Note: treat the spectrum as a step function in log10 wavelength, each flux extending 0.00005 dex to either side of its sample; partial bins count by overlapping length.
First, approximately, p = 11.5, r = 11.5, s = 11.2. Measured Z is 0.0009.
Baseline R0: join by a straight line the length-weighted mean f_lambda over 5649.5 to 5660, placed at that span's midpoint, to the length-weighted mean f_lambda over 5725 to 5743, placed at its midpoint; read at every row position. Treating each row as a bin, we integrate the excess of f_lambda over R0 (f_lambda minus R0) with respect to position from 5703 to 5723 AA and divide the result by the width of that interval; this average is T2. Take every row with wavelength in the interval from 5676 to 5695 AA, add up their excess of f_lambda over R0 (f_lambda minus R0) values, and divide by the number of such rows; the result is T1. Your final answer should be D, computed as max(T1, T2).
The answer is -0.358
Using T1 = -0.358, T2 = -0.44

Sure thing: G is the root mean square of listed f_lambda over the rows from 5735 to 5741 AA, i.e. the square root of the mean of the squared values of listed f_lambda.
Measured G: 11.2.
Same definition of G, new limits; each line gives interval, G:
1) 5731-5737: 12.0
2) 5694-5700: 11.4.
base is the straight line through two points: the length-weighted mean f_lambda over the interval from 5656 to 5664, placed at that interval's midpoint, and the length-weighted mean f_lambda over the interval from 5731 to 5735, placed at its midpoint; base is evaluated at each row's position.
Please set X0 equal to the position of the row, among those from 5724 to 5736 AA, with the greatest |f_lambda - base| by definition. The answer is 5726.09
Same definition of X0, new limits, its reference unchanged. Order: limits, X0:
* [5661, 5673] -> 5663.16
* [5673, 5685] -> 5674.90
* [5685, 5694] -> 5690.61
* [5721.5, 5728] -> 5723.46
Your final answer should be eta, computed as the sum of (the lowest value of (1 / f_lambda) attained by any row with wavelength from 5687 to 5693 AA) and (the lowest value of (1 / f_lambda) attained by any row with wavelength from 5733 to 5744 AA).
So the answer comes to 0.158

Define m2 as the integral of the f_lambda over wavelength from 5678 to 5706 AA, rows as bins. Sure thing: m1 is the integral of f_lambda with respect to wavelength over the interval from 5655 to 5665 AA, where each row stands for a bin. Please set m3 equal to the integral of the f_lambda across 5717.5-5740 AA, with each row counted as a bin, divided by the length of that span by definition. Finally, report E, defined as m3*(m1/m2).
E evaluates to 4.0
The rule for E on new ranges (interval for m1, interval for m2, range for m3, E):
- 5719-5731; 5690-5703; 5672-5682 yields 10.8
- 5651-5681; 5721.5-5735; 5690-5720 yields 25.1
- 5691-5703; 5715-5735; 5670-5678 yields 7.0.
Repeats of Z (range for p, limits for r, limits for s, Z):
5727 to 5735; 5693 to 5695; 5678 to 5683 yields 0.0014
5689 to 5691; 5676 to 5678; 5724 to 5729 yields 0.0004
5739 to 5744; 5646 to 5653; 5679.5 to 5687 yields 0.0000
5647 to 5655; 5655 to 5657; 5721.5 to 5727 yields 0.0154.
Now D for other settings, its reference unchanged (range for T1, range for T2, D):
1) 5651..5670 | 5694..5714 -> -0.299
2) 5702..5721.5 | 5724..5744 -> 0.034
